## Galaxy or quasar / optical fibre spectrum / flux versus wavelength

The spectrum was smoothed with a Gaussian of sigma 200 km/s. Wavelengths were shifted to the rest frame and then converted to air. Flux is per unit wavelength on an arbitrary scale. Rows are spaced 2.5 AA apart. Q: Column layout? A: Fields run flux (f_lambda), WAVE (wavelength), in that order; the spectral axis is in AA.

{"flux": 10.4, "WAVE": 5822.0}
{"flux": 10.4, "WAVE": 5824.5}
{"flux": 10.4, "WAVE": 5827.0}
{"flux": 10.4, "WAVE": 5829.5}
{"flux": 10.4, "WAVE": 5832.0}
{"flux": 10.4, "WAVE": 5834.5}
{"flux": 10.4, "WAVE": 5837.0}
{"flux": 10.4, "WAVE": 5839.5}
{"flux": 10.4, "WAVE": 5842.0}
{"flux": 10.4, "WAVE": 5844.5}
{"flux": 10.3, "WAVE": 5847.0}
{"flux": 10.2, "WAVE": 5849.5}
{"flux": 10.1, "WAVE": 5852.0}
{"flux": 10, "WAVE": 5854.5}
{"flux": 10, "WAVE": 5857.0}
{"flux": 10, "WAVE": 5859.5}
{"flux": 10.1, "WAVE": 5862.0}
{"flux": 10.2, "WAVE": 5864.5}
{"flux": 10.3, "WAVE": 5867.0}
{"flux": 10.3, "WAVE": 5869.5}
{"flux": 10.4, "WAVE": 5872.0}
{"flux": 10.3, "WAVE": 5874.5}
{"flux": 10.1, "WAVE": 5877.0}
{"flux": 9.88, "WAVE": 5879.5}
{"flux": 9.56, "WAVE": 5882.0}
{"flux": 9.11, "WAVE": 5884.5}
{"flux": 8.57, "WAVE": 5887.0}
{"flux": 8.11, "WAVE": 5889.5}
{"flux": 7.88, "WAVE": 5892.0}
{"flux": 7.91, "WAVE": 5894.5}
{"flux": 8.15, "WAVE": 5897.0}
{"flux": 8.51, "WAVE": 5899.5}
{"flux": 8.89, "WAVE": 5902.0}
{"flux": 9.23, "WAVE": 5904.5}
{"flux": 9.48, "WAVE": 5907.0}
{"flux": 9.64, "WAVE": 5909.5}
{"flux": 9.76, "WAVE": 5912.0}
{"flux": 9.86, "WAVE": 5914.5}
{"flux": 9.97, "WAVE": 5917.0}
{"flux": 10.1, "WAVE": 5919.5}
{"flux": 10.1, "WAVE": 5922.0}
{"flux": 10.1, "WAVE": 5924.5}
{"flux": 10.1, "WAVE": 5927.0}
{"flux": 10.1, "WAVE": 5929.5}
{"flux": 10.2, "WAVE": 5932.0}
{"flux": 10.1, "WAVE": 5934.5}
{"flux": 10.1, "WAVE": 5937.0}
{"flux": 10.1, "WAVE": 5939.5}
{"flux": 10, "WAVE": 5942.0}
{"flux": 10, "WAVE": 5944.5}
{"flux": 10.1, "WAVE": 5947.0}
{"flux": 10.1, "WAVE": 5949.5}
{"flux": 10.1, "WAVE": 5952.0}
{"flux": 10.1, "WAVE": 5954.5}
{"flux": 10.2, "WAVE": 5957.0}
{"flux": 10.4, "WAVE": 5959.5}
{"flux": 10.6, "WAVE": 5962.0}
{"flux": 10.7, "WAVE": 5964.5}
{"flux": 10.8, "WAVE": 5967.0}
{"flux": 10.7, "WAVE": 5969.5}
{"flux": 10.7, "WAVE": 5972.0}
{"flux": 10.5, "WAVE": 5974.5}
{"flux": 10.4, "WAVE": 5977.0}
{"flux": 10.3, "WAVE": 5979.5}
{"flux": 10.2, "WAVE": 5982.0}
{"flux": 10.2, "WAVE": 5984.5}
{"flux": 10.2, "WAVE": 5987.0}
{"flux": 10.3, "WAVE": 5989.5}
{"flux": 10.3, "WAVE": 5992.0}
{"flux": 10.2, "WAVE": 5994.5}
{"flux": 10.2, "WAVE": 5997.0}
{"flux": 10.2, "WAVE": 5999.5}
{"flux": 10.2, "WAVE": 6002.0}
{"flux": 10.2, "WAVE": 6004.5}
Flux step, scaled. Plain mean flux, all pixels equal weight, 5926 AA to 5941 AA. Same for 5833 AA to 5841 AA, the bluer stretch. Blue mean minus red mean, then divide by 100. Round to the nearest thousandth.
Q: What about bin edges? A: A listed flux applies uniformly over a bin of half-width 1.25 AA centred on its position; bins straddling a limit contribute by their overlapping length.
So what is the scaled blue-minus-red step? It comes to 0.003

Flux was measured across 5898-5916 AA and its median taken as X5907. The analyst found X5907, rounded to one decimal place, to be 9.5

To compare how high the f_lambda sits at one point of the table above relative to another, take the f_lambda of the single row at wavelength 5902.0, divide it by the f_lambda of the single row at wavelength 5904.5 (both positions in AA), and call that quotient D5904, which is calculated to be 0.96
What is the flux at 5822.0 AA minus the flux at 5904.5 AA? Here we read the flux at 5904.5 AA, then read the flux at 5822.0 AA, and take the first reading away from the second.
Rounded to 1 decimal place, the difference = 1.2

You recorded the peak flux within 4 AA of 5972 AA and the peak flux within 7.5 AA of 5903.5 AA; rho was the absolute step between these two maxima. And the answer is 1.1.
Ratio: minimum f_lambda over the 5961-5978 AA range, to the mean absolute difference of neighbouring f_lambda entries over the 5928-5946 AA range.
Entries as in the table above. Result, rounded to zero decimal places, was 208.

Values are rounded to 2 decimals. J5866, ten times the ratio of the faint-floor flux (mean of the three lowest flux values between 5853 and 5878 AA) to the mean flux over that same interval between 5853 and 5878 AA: 9.83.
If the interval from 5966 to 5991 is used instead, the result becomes 9.78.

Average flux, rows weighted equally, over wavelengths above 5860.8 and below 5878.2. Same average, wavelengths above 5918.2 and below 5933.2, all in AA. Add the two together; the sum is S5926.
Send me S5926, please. 20.4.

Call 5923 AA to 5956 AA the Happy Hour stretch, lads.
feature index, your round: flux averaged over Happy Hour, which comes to 10.1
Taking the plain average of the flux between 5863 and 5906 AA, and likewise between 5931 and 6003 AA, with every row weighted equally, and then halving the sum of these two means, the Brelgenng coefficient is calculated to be 9.8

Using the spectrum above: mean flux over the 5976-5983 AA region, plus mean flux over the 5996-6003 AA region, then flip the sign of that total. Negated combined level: -20.5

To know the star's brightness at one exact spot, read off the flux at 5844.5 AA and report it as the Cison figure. 10.4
